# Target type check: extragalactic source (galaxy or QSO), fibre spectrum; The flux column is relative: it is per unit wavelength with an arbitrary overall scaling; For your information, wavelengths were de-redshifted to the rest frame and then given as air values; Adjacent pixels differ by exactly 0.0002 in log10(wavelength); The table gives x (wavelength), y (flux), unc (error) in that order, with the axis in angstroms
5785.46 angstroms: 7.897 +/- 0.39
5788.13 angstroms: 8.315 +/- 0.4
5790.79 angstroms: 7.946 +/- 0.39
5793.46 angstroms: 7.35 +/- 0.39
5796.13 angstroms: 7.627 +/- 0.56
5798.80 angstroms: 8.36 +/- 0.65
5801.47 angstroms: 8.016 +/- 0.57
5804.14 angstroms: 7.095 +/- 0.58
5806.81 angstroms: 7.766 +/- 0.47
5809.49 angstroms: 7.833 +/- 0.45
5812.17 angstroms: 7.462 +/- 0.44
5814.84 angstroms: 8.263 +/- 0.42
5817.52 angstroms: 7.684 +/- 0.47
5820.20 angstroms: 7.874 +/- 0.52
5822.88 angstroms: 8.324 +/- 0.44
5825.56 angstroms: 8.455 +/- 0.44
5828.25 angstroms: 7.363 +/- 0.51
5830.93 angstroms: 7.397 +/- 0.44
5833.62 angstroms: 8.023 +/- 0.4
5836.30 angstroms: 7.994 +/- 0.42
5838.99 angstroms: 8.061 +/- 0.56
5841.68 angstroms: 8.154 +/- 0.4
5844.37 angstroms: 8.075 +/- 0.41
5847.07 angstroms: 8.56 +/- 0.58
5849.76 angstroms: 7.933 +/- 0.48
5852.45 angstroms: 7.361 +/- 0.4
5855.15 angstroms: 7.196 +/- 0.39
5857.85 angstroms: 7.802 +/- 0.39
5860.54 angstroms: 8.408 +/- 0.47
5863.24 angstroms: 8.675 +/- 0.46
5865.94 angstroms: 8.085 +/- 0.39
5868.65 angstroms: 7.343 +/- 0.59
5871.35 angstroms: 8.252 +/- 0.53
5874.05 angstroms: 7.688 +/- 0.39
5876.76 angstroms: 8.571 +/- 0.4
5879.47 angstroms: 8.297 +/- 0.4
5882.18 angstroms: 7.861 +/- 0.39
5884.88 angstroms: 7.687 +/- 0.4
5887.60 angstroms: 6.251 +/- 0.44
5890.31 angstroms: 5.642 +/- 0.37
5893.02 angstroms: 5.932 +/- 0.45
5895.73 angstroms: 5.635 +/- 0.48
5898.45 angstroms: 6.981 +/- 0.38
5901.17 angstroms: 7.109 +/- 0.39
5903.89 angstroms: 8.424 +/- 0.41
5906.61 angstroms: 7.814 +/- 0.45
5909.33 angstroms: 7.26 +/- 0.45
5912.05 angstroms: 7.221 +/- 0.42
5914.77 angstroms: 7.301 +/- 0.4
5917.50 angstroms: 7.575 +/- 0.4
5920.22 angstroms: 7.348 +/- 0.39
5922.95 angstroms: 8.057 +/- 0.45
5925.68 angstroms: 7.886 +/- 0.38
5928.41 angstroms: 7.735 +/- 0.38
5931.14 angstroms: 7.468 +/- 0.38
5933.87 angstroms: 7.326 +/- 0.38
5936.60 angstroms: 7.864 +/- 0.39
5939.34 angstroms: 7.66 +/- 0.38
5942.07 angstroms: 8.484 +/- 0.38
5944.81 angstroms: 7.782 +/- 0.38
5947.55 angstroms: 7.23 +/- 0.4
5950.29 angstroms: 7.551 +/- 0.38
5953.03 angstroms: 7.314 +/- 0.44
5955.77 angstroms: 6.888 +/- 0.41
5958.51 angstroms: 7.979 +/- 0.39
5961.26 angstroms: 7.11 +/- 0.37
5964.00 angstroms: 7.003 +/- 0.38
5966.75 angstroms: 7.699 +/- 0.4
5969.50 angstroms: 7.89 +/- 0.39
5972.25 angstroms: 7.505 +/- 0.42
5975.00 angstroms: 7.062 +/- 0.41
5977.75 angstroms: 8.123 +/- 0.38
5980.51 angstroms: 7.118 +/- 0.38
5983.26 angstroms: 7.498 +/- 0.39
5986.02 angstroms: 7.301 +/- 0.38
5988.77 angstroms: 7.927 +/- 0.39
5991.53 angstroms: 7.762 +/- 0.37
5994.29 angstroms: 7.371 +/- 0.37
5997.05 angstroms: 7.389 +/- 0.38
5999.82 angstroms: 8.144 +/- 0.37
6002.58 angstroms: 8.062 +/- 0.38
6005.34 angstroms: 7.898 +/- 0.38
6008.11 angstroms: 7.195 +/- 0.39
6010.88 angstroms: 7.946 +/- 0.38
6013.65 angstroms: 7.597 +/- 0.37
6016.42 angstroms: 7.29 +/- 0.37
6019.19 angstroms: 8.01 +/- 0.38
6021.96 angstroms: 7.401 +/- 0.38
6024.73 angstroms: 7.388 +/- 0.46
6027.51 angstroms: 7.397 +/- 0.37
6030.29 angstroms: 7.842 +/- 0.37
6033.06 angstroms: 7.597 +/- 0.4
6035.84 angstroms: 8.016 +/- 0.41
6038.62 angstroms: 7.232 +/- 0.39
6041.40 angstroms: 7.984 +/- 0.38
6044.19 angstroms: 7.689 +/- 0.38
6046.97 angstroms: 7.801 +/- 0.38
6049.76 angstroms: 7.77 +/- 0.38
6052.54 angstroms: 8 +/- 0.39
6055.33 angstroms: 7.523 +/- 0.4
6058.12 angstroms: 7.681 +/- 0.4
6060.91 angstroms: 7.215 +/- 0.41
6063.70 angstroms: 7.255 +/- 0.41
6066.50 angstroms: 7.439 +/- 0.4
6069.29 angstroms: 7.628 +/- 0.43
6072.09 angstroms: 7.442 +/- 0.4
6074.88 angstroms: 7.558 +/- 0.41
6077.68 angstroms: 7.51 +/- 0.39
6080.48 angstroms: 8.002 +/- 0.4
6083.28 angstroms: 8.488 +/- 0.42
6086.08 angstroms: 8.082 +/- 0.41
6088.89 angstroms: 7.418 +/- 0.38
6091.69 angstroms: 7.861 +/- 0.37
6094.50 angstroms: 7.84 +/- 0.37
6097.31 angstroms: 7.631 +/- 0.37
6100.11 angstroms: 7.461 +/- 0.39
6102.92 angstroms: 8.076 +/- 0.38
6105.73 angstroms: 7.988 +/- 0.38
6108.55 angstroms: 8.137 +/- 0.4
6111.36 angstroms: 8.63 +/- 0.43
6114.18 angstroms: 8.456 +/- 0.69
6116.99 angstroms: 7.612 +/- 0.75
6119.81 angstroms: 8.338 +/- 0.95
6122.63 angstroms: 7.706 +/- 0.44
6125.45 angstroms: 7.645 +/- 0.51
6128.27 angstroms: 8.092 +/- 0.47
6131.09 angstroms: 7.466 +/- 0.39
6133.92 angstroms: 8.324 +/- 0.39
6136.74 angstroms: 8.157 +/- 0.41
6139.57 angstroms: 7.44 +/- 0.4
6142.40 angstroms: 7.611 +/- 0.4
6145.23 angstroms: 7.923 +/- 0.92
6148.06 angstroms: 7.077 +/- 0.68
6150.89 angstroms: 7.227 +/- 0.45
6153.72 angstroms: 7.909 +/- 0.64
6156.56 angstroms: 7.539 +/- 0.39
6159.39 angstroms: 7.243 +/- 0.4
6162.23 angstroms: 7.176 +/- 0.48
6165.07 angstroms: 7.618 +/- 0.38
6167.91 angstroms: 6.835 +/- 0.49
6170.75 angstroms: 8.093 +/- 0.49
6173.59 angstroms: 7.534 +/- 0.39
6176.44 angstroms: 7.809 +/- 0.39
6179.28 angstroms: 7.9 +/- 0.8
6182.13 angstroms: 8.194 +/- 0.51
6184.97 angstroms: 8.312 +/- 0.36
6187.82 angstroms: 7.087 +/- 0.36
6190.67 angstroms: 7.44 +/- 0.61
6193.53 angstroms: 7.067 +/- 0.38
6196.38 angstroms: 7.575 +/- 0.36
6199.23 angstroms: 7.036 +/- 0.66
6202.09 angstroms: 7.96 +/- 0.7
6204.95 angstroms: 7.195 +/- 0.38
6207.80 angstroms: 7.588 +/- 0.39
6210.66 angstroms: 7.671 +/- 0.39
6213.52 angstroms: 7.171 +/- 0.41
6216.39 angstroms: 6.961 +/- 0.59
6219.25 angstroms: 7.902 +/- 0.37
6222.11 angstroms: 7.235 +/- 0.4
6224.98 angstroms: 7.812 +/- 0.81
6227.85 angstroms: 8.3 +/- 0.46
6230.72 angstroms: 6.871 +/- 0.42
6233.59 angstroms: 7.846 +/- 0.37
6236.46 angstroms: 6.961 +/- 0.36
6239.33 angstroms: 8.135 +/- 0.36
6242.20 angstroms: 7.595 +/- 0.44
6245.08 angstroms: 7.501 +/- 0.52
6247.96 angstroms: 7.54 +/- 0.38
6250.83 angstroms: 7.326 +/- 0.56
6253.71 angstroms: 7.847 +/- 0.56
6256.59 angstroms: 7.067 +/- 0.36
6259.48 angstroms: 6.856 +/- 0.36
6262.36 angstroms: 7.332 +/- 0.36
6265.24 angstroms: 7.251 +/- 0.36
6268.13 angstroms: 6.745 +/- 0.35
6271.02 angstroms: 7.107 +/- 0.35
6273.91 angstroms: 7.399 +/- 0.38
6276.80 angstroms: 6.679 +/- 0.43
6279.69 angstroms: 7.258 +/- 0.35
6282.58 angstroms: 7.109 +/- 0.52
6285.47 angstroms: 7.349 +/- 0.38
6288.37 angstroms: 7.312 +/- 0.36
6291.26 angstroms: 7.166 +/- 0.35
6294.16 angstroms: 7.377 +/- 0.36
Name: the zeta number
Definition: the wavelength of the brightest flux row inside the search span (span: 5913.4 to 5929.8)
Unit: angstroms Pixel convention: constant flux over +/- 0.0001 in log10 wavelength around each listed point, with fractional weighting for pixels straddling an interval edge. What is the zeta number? 5922.95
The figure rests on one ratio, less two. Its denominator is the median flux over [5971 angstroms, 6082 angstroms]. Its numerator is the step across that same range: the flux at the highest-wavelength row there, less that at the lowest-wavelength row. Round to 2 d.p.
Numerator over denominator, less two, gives -1.93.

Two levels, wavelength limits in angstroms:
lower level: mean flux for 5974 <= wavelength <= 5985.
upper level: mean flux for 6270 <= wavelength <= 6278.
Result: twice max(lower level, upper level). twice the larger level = 14.9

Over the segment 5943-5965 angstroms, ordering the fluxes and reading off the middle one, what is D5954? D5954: 7.27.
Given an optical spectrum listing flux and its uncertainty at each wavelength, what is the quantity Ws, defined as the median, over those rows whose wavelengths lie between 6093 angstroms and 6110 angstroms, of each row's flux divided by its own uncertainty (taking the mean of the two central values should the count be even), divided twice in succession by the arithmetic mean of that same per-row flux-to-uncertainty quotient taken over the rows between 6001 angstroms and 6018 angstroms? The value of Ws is 0.051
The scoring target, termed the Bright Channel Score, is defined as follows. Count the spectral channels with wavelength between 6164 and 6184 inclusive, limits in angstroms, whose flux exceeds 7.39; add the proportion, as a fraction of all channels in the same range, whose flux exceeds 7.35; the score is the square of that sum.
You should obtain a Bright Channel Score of 47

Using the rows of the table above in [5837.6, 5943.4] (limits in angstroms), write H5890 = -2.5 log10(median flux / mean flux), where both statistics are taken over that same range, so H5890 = -0.017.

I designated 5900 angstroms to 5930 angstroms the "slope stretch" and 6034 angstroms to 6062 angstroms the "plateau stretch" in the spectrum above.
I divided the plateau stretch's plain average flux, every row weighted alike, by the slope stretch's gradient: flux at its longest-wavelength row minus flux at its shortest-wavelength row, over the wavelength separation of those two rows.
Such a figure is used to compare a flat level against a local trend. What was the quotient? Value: 335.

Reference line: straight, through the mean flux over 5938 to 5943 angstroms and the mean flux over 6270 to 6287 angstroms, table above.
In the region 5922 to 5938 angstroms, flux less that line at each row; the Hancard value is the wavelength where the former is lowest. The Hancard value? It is 5933.87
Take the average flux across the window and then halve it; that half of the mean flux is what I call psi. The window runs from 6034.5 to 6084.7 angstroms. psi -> 3.84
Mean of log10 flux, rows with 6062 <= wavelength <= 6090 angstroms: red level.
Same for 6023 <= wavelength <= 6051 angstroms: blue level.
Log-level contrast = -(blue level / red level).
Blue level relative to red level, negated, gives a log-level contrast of -1.00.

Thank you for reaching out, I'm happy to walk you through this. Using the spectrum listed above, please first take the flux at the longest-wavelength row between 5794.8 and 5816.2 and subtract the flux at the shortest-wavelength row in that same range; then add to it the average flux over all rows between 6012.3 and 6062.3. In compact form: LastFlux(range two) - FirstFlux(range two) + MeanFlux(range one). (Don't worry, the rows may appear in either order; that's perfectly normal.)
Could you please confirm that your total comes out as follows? 8.3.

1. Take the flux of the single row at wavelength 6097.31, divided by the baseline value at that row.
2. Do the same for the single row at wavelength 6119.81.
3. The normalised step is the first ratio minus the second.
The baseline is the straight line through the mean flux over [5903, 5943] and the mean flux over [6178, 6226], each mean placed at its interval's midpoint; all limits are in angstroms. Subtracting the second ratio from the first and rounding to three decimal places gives -0.095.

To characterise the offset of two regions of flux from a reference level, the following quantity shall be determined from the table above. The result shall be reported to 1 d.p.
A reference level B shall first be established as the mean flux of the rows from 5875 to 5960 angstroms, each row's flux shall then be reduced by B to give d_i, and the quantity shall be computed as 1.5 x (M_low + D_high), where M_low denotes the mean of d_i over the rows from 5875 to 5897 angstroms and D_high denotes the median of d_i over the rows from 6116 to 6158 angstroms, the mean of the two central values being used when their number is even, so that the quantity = -0.3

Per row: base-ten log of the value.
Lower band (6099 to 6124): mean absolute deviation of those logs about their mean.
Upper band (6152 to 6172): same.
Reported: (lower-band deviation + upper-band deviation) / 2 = 0.0186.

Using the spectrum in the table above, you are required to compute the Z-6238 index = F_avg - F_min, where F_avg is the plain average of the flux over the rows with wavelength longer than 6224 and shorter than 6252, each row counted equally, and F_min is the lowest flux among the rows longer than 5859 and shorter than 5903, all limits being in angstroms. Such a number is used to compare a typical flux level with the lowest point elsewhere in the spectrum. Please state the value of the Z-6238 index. 1.95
